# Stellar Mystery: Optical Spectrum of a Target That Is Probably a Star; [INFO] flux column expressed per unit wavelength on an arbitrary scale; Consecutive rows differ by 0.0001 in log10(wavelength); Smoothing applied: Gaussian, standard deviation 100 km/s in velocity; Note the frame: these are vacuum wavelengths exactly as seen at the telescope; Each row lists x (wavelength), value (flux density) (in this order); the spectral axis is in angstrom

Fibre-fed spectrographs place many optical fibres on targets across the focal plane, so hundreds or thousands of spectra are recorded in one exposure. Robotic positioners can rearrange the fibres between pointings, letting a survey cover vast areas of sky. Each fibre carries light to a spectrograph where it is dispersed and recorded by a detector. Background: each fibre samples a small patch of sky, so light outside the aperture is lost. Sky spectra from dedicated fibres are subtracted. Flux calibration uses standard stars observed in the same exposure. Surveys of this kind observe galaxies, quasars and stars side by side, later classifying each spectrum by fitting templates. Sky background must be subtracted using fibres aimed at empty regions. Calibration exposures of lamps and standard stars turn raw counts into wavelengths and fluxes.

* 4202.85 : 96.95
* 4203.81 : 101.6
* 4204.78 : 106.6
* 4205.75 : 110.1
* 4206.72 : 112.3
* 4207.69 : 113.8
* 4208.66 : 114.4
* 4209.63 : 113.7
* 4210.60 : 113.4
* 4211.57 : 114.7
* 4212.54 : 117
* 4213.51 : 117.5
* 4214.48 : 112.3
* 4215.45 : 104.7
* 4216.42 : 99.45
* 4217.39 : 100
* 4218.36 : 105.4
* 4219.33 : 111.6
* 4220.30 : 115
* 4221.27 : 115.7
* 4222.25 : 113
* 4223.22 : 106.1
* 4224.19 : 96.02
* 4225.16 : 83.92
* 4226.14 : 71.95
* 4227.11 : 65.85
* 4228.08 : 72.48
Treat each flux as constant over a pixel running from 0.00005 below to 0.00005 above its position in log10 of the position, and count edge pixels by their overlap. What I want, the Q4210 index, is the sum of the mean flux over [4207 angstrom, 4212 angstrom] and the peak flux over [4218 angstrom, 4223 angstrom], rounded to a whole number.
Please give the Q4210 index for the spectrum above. 230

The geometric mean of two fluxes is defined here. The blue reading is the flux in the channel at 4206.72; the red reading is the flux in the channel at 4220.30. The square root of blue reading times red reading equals 114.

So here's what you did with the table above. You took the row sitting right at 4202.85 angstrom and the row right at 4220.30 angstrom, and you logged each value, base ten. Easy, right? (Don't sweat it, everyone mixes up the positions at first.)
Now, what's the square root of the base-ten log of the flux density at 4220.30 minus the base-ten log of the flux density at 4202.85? 0.27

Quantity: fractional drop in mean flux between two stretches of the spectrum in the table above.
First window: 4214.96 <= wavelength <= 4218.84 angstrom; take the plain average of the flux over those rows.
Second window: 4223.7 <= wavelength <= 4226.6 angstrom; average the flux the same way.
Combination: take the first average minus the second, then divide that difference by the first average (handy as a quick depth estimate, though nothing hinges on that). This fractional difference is 0.18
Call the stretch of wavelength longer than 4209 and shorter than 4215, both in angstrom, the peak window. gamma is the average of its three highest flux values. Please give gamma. 116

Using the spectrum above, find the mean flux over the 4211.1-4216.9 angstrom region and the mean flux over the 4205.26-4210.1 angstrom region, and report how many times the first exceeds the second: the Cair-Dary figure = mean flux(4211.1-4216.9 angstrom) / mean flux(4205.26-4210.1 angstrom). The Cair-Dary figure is 0.98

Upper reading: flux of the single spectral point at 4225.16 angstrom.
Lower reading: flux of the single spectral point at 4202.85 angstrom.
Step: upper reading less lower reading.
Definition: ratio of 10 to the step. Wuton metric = -1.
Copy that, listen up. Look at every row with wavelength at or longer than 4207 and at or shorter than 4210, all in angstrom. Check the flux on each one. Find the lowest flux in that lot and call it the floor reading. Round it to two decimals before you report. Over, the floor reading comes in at 113.70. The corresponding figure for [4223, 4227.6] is 65.85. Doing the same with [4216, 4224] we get 99.45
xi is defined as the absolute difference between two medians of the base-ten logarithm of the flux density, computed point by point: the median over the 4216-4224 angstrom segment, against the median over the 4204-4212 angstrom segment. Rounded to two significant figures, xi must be 0.018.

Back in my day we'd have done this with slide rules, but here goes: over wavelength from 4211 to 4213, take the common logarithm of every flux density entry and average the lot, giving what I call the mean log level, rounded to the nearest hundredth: 2.06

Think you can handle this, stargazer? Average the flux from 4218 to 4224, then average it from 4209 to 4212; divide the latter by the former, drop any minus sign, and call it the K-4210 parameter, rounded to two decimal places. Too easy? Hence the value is 1.03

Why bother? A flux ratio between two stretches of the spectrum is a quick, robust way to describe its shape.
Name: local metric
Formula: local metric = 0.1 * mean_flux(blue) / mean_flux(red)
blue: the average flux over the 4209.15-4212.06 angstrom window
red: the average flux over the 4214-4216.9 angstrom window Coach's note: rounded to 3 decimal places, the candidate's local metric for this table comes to 0.108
